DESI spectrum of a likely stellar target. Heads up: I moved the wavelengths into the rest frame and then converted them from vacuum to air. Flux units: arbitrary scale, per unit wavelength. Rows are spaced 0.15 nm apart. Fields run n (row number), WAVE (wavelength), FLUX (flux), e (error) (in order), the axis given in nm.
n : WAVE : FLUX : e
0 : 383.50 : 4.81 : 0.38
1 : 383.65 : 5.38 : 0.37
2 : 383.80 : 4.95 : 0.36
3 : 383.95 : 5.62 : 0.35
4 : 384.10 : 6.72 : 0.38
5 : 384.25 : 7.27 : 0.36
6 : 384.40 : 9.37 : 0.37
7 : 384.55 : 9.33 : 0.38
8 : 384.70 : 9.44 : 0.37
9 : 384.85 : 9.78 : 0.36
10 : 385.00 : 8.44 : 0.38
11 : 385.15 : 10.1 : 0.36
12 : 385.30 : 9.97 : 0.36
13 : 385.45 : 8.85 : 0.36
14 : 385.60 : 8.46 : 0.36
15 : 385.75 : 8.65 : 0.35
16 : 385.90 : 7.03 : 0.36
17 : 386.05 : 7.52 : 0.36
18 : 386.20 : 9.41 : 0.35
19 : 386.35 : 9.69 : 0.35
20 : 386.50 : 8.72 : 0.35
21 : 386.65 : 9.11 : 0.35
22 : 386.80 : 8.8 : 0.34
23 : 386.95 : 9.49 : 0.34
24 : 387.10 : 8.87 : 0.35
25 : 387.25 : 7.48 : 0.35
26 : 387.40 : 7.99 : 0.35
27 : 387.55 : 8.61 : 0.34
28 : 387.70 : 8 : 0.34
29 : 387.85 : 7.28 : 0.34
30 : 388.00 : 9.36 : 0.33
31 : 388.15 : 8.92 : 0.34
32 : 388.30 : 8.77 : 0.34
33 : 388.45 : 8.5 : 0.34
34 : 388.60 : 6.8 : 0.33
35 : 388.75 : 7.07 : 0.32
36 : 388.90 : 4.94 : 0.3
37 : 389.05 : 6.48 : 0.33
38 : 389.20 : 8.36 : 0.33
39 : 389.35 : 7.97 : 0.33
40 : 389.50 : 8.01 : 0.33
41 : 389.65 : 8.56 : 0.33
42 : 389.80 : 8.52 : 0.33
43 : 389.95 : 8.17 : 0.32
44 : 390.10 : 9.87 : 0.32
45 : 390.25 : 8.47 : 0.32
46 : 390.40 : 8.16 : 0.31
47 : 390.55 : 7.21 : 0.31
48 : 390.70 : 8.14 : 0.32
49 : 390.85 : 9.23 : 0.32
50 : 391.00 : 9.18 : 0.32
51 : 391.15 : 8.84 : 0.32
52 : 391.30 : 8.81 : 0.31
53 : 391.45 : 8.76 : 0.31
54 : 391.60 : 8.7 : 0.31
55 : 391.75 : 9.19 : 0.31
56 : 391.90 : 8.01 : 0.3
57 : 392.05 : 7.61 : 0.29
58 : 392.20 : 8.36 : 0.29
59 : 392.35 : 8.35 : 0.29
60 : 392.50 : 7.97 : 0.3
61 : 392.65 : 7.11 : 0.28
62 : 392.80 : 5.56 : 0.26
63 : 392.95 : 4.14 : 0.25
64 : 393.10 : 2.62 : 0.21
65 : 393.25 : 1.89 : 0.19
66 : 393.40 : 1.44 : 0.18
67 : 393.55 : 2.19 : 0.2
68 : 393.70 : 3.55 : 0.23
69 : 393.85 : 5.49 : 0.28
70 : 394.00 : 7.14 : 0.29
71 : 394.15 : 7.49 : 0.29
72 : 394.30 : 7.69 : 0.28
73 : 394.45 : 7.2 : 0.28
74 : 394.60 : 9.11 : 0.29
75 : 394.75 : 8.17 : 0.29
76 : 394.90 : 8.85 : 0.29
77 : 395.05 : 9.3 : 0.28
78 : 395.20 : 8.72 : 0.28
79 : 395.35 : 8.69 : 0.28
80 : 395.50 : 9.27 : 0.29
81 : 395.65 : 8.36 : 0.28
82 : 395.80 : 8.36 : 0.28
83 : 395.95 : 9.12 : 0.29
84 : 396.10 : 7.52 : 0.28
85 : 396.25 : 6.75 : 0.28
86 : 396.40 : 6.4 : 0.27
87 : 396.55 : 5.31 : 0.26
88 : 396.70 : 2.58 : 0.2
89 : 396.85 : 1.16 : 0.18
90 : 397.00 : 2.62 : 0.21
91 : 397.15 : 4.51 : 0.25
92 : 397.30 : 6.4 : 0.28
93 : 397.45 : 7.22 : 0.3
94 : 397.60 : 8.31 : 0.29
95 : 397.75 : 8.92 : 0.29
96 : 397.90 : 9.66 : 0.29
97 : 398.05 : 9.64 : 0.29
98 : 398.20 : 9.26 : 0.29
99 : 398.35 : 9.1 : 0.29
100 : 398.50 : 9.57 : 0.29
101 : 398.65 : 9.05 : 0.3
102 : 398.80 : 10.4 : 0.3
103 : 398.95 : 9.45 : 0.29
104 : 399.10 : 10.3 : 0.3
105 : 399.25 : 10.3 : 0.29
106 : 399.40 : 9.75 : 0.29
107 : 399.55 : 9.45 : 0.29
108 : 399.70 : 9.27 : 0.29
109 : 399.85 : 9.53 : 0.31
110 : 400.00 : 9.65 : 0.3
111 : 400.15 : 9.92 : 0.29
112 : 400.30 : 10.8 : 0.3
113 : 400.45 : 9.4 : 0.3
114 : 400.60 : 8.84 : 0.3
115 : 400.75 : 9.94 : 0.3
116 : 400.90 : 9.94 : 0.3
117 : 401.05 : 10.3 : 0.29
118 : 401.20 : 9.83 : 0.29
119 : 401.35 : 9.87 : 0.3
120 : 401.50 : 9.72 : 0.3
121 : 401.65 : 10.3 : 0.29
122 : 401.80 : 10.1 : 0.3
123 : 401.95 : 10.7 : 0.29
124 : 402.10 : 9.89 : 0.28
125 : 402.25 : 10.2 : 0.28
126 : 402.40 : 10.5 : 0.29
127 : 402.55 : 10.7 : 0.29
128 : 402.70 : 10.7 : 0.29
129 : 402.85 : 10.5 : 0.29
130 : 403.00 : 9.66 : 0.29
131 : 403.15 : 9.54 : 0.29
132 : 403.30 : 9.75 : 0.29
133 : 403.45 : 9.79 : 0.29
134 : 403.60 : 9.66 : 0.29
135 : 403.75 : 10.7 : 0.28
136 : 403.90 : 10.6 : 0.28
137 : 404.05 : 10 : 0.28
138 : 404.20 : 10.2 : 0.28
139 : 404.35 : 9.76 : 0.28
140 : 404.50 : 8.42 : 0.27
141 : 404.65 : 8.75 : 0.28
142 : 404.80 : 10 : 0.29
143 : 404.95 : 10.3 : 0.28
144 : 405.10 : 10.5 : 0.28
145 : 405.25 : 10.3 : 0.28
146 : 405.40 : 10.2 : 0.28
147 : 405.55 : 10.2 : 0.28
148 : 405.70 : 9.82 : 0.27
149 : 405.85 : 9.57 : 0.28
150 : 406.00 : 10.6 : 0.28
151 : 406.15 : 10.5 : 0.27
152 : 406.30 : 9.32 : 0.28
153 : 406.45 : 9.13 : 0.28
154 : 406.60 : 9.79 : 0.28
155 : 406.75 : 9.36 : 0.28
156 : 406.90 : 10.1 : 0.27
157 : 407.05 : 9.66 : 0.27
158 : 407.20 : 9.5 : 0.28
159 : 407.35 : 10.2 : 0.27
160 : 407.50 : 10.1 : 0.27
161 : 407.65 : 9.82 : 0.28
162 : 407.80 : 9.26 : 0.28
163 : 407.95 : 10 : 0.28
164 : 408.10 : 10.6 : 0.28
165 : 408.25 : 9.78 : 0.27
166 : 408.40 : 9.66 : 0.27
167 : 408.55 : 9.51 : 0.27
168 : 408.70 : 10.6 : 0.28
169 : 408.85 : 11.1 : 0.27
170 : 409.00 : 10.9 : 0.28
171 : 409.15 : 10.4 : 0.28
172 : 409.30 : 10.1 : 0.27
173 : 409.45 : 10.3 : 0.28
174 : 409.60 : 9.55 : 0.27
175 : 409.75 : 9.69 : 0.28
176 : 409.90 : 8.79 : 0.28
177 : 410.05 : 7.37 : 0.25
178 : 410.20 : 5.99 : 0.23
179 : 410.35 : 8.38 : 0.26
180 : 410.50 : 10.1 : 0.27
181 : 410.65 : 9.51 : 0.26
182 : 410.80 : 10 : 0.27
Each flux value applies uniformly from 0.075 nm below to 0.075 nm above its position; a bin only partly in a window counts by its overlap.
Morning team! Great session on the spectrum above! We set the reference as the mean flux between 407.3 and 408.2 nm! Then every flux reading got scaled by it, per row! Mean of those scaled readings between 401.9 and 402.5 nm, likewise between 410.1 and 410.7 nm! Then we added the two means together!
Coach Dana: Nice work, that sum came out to 1.88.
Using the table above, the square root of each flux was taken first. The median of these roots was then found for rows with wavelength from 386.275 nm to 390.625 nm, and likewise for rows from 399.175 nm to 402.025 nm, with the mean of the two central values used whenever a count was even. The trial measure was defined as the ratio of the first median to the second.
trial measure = 0.93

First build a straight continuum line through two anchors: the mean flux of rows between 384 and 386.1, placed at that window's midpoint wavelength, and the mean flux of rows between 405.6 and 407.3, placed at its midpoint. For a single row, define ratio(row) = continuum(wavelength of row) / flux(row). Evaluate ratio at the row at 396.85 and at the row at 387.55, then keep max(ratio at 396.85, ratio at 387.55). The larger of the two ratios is 8.0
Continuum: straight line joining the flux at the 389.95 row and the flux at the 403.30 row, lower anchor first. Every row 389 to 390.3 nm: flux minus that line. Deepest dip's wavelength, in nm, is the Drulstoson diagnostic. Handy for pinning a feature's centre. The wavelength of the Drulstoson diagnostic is 389.05 nm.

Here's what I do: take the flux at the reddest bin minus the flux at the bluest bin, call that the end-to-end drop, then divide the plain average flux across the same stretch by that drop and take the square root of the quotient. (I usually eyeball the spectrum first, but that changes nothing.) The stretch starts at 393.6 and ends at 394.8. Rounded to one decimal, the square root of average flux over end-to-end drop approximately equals 1.2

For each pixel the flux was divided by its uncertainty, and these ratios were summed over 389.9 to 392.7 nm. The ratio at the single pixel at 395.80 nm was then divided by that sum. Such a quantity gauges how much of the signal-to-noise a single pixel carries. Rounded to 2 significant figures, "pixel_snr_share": 0.057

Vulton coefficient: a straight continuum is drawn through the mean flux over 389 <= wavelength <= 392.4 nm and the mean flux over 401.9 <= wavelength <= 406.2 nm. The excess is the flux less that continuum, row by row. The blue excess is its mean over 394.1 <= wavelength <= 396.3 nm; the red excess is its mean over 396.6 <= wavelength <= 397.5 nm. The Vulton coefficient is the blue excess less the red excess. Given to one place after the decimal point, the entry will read 4.5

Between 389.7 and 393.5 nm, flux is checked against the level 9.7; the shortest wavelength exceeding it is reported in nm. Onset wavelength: 390.10 nm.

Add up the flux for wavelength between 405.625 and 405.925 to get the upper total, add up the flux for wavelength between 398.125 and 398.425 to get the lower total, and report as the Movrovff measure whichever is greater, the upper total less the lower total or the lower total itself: 18.4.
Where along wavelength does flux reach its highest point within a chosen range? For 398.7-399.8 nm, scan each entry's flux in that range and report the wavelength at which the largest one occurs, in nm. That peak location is 398.80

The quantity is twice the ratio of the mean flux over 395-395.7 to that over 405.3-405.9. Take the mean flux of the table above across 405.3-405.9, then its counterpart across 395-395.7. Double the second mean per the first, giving 1.8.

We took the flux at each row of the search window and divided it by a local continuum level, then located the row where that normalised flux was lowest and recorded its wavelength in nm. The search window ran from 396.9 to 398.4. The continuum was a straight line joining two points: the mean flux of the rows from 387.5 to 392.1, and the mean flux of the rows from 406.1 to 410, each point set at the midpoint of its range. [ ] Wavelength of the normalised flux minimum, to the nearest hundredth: 397.00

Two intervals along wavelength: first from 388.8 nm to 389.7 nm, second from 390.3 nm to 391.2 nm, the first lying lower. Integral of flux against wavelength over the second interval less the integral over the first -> 1.0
